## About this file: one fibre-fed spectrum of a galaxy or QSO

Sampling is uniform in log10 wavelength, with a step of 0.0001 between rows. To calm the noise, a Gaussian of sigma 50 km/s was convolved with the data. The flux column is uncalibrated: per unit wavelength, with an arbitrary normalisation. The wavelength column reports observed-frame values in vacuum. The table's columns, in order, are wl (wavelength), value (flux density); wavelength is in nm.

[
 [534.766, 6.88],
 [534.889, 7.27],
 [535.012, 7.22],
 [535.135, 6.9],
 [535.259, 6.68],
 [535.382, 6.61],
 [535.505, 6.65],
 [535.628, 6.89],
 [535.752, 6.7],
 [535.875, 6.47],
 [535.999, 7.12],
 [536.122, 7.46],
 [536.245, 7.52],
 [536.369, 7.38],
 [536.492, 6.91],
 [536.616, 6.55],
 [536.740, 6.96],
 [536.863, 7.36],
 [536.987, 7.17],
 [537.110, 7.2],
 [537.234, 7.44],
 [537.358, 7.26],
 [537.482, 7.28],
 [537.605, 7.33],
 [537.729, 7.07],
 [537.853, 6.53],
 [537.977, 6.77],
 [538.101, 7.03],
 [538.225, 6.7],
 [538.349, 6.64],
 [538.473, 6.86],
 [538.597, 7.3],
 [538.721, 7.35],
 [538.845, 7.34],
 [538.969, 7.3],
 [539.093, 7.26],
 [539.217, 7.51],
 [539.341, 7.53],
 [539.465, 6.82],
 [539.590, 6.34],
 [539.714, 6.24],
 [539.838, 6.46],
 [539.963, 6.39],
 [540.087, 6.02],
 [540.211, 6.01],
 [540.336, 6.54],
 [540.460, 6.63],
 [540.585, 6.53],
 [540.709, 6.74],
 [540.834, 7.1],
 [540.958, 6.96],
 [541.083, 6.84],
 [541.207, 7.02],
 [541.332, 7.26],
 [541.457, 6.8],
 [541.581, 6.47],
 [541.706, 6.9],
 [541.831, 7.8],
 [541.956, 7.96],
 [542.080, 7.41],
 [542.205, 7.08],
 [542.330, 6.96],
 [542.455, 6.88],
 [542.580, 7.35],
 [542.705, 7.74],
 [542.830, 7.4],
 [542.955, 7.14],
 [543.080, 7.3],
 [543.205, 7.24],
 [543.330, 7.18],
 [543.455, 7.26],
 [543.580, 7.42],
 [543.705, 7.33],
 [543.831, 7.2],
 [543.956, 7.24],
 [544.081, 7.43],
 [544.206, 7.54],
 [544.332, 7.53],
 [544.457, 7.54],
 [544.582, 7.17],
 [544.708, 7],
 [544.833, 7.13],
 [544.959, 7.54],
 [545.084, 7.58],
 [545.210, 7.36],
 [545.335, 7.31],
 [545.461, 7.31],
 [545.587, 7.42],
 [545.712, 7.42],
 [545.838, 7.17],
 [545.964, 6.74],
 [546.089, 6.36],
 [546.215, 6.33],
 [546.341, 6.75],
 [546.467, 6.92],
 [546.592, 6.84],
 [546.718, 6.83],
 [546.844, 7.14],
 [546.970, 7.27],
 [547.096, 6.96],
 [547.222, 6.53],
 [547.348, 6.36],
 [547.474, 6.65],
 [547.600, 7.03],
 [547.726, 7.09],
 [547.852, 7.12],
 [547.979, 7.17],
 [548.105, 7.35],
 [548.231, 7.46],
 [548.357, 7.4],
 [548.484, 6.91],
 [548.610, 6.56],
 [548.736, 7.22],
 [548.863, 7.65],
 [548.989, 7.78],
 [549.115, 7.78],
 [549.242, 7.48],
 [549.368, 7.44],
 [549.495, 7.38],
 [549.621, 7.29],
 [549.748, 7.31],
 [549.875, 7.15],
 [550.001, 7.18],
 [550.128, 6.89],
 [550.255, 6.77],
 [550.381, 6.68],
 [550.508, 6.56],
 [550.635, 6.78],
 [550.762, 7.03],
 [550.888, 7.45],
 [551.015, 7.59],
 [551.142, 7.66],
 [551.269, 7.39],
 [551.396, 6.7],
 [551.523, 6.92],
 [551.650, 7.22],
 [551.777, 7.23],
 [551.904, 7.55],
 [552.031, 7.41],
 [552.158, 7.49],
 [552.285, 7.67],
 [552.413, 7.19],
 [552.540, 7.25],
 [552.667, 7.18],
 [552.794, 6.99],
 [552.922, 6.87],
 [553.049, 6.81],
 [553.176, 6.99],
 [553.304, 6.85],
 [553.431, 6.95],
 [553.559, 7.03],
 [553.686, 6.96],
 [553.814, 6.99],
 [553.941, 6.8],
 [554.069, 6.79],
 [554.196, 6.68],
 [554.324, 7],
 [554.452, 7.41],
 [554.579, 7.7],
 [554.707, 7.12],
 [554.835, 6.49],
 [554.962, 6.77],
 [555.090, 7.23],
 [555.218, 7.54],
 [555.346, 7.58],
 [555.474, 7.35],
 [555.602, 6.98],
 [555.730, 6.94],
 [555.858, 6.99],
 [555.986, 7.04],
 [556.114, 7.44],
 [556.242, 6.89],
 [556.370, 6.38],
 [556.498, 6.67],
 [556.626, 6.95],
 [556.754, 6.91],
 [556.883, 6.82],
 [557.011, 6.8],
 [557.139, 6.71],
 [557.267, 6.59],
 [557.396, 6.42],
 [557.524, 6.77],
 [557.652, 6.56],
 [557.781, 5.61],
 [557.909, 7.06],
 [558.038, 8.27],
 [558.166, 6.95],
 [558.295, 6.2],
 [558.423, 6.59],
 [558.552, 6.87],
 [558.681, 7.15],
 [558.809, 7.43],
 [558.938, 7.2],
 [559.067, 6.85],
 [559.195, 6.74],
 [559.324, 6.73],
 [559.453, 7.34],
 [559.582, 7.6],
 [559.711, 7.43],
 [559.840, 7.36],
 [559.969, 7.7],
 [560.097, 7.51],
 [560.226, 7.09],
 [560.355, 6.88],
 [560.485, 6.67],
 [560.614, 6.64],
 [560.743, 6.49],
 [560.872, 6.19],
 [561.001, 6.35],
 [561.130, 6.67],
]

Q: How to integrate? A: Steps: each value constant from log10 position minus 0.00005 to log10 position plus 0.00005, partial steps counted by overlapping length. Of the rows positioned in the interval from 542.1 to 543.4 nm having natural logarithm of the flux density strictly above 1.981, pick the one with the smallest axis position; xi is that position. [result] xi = 542.580 nm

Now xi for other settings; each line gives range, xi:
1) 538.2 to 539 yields 538.597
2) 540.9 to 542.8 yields 541.332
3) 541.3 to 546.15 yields 541.332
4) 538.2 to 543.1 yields 538.597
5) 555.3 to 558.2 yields 555.346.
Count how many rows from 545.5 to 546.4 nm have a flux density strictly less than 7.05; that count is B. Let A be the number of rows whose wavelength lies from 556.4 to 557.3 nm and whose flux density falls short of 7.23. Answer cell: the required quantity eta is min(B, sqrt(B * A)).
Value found 4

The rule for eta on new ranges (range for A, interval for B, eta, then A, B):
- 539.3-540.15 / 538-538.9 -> 4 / 6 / 4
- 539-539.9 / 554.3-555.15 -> 3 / 4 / 3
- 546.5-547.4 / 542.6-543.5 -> 0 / 6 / 0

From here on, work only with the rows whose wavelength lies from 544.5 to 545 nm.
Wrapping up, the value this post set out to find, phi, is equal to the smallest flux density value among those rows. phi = 7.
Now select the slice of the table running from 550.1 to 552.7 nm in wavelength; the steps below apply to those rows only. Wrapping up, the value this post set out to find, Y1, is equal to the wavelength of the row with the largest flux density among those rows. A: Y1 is 552.285 nm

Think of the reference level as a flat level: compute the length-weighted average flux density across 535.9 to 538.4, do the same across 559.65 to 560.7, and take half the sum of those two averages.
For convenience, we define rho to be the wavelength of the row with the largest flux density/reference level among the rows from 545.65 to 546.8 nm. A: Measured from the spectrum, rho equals 545.712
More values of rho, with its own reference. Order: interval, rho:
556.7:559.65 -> 558.038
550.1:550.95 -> 550.888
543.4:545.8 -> 545.084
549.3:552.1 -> 551.142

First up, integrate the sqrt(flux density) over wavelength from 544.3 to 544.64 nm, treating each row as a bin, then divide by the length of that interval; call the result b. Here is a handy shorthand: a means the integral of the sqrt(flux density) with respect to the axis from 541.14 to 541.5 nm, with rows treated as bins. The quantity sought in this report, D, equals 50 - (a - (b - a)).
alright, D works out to 50.82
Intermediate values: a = 0.95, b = 2.73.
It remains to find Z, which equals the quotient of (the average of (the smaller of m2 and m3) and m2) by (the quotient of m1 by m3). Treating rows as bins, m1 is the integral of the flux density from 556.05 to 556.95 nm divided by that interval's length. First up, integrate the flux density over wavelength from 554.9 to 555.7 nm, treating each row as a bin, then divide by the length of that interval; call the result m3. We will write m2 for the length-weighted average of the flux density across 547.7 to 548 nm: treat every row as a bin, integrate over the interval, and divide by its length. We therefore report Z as 7.48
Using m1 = 6.87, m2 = 7.11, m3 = 7.22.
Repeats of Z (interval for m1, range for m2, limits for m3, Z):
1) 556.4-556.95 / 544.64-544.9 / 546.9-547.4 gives 6.91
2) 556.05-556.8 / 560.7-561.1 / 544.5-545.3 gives 6.77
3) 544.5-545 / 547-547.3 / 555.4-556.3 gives 6.68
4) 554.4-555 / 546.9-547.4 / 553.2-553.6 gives 6.61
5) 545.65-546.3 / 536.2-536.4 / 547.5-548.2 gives 7.65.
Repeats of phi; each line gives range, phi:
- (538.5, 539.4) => 7.26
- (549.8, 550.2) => 6.89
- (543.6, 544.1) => 7.2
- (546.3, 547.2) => 6.75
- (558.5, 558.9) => 6.87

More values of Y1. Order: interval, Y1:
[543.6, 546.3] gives 545.084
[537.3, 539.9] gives 539.341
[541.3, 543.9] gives 541.956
